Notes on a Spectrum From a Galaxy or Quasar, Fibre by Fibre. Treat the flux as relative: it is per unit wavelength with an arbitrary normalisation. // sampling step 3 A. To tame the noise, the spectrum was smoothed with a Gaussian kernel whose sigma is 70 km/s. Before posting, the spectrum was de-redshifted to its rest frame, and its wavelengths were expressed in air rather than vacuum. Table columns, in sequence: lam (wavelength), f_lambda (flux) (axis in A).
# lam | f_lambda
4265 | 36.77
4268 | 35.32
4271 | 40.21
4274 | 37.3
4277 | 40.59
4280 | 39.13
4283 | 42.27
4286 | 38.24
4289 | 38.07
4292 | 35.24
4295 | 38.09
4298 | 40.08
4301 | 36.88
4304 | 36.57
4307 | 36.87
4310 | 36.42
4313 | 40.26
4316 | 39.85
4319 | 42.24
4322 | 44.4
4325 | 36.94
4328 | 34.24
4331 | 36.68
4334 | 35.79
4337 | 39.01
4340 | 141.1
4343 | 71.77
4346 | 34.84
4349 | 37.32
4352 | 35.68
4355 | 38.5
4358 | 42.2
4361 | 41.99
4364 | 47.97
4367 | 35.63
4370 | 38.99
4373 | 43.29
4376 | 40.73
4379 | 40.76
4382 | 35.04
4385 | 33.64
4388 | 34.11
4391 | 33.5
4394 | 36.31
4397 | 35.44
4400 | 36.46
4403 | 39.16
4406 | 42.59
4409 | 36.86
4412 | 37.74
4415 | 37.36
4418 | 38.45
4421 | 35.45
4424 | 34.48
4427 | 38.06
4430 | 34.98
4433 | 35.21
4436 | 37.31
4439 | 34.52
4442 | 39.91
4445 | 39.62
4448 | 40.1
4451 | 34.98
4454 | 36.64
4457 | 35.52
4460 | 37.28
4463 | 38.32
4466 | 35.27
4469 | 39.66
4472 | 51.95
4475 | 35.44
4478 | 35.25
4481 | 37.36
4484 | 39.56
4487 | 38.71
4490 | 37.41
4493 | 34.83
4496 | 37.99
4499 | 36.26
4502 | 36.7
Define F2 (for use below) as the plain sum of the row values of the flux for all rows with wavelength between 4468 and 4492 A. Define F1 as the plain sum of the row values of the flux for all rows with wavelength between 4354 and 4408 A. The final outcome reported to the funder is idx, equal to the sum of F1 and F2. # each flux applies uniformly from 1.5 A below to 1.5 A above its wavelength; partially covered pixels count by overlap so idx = 1012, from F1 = 696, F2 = 315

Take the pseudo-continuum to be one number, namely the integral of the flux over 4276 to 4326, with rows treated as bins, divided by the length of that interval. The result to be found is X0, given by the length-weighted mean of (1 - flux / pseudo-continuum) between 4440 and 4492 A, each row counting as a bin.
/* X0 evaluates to 0.02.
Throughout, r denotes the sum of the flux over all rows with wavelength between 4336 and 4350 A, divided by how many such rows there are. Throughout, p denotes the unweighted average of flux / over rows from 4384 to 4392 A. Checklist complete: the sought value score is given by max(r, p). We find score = 64.8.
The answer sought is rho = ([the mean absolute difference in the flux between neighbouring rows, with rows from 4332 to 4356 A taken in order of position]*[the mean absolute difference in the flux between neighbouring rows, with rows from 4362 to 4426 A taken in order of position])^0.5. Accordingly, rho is 9.2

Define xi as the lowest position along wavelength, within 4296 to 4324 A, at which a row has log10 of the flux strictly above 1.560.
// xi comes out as 4298 A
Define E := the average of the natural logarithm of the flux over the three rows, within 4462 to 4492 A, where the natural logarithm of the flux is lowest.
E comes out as 3.56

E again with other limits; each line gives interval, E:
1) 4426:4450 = 3.55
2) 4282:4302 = 3.60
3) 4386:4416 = 3.54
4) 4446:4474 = 3.56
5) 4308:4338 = 3.57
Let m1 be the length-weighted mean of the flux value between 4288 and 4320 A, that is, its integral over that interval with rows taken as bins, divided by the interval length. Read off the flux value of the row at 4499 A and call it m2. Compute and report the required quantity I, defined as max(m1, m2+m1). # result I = 74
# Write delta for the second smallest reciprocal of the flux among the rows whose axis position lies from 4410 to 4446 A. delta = 0.0252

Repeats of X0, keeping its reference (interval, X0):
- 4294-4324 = 0.00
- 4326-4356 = -0.30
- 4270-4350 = -0.11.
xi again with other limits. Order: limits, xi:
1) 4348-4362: 4349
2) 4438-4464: 4442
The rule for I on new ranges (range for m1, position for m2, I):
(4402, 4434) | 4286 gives 76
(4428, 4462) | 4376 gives 78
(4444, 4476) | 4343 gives 110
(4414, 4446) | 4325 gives 74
